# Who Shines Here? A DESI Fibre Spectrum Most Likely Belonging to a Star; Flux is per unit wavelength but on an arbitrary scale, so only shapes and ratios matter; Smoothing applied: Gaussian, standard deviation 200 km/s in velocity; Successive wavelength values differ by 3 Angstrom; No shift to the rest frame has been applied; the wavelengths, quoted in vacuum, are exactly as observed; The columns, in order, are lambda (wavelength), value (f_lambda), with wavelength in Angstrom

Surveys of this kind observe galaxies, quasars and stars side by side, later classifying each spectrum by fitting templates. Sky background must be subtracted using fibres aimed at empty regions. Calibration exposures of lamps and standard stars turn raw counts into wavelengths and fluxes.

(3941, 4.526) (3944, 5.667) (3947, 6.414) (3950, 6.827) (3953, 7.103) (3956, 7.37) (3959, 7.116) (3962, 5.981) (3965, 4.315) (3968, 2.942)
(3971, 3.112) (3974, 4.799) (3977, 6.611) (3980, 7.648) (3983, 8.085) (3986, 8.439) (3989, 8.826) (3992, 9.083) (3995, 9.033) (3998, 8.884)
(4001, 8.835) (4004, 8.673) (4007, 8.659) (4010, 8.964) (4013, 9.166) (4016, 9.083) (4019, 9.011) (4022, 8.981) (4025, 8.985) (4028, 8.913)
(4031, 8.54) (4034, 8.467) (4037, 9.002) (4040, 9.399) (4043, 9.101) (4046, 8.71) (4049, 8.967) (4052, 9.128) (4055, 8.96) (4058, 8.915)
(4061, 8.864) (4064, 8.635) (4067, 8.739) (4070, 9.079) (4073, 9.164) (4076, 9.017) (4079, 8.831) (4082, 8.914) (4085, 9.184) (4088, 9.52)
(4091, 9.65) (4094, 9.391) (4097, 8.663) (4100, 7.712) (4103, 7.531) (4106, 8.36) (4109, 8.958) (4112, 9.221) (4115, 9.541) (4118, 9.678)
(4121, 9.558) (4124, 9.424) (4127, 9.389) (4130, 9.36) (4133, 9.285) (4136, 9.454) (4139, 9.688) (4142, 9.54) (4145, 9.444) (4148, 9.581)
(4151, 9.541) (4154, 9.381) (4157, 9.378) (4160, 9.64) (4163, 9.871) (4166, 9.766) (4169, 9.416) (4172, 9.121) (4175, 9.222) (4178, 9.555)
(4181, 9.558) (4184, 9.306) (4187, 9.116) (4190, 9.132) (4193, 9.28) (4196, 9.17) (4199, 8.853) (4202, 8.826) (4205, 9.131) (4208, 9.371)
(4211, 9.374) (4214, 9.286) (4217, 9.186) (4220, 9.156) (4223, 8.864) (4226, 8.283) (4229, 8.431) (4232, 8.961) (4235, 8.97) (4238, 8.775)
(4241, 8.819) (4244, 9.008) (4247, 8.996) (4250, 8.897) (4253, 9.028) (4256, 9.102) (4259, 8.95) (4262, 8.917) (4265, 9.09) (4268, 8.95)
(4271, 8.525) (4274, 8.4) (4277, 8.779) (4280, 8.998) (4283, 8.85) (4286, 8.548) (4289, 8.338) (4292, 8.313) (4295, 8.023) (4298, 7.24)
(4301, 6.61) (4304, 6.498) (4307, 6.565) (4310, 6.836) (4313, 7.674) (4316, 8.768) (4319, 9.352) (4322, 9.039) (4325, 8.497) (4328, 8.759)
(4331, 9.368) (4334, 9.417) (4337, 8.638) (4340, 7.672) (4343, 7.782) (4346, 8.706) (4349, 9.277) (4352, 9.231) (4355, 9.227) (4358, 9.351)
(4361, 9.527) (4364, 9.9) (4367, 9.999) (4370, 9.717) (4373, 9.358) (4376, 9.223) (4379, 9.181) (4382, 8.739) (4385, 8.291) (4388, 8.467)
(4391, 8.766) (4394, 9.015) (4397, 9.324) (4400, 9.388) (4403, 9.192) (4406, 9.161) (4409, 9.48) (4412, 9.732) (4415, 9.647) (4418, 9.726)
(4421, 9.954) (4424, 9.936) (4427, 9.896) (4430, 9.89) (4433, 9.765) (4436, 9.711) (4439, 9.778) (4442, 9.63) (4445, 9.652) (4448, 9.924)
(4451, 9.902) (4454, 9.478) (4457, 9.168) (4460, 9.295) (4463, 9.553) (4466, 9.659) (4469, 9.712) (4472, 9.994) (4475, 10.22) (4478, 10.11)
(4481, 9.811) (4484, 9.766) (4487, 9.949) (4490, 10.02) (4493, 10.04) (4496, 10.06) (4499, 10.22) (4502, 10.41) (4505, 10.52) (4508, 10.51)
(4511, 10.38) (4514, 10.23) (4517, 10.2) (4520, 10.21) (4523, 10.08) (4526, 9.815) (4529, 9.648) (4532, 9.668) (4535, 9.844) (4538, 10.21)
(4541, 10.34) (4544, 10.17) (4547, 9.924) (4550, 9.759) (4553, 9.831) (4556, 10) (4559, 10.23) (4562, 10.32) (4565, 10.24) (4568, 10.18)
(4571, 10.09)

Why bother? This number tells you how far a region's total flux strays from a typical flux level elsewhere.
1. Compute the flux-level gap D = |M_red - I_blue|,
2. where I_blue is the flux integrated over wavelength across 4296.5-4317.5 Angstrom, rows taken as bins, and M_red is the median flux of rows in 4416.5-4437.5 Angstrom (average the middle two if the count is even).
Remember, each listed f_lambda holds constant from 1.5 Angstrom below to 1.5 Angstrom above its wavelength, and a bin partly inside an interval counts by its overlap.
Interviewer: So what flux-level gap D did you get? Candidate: 141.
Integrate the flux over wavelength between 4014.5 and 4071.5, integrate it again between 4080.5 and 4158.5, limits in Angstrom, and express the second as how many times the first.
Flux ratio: 1.4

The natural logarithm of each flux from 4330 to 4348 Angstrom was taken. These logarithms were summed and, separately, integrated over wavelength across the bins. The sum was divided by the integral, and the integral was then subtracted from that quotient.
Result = -38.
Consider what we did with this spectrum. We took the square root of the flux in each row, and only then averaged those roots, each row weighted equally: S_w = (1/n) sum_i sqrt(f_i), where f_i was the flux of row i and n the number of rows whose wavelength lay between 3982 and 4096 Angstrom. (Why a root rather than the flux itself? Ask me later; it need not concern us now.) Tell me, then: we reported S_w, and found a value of 2.99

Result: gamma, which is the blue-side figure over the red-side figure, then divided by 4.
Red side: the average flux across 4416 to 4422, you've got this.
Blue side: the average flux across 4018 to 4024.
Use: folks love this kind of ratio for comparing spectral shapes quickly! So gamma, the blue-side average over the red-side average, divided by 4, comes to 0.229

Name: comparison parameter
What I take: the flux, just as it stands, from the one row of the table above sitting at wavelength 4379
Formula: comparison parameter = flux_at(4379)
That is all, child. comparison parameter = 9.181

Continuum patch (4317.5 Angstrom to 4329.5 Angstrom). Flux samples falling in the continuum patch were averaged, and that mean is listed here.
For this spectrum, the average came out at 8.9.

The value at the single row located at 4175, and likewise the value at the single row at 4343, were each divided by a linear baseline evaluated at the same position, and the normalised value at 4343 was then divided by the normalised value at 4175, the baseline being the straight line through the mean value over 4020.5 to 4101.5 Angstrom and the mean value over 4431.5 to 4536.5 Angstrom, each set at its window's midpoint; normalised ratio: 0.81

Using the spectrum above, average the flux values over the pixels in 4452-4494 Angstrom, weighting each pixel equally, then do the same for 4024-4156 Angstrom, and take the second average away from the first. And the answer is 0.69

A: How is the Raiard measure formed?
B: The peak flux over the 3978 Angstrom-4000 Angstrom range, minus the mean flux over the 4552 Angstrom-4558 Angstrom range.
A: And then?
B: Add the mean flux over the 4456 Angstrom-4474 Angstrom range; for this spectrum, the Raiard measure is 8.73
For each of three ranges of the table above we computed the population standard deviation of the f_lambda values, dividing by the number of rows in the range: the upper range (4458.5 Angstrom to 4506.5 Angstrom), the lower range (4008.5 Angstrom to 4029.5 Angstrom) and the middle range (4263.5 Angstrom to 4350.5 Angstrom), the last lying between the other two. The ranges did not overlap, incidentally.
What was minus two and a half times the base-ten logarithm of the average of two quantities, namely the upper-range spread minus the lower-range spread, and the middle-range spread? 0.66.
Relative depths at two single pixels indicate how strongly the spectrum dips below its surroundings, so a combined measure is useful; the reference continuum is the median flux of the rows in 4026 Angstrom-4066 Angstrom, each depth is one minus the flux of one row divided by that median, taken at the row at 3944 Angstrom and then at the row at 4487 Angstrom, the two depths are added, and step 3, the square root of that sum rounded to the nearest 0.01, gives 0.50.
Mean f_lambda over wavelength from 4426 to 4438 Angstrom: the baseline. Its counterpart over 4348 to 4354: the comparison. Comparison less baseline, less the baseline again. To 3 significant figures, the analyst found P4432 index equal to -10.4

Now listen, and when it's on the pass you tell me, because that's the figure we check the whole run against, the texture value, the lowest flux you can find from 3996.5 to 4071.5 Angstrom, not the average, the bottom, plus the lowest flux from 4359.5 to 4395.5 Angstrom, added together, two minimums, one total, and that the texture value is 16.8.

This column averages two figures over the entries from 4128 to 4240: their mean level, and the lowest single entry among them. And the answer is 8.8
